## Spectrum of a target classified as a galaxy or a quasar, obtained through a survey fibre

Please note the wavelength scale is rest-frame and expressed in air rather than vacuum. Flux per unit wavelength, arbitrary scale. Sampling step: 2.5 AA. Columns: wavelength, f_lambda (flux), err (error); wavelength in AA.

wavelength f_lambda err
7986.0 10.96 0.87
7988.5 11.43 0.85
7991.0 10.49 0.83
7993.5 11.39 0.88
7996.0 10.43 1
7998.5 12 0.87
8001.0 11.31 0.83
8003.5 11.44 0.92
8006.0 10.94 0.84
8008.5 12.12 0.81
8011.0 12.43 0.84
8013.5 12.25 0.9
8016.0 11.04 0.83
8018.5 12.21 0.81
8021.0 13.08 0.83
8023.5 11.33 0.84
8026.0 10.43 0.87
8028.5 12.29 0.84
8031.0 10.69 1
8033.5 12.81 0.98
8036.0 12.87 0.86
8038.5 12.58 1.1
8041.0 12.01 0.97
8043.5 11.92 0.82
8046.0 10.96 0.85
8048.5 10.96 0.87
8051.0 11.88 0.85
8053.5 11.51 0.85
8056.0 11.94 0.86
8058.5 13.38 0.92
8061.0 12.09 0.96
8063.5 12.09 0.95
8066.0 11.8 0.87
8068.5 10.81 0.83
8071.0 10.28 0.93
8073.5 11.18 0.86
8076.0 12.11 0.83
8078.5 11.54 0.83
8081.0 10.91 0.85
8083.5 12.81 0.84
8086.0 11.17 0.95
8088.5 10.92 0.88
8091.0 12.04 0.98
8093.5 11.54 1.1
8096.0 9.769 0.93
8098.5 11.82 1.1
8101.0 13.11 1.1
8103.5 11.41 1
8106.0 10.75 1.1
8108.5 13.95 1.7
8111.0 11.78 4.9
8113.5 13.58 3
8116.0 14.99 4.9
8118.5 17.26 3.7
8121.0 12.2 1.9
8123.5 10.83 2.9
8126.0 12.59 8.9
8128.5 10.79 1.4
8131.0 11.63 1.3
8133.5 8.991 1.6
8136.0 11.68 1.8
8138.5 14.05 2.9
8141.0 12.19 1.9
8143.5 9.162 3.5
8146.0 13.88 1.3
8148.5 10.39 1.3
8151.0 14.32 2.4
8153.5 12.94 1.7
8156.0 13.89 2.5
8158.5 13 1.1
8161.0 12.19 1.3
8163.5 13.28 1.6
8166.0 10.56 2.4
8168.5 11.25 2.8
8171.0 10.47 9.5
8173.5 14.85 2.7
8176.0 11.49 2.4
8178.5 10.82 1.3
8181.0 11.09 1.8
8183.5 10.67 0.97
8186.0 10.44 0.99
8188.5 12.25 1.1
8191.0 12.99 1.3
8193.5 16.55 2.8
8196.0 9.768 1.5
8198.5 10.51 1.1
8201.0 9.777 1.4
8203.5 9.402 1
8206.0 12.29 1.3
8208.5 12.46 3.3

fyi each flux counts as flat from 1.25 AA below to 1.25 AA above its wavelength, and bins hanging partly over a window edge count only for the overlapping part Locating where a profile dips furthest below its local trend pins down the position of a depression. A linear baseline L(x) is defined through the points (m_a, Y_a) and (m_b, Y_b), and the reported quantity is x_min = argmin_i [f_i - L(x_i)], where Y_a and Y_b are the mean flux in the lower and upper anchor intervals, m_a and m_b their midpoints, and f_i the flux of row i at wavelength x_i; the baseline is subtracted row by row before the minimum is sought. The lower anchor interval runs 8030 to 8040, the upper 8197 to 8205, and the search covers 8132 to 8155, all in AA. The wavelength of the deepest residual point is 8133.5 AA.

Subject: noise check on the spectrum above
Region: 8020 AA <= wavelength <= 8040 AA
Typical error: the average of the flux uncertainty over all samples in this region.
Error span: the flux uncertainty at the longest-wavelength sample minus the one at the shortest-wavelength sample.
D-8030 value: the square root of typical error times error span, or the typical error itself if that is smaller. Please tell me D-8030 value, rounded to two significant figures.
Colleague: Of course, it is 0.50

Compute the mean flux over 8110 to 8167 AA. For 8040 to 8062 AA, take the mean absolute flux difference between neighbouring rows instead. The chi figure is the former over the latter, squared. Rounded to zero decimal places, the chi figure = 328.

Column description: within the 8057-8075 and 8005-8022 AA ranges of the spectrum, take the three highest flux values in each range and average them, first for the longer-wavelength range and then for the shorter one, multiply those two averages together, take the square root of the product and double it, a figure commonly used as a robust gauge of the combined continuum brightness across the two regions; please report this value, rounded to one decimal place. 25.1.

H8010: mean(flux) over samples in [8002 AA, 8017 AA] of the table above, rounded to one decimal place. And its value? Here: 11.7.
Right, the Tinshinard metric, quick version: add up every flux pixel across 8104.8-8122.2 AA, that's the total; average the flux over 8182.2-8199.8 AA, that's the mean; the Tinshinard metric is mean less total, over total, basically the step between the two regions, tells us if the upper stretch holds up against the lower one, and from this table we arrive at -0.874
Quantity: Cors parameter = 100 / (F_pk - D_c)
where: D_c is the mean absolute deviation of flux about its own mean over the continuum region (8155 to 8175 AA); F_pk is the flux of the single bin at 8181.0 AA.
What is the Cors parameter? 10.23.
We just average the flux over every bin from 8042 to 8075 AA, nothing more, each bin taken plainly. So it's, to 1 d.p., 11.6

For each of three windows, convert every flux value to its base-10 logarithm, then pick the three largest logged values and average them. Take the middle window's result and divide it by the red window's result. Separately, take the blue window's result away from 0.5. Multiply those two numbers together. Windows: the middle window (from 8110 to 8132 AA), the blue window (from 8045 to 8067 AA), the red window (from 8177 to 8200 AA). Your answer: -0.619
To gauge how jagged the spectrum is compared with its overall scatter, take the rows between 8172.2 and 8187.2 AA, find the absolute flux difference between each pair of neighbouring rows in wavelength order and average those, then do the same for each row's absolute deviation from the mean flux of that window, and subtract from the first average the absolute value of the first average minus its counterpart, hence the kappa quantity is 0.9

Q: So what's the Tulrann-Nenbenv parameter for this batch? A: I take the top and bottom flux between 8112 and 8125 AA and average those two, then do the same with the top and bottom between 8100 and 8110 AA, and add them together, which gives 26.4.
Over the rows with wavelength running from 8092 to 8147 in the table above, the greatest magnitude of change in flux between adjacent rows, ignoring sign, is 5.1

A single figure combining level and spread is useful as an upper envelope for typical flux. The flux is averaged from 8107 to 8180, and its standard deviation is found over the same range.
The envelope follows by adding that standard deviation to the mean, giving 14.2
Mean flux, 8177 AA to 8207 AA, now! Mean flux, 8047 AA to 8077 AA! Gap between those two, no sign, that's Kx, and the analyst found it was 0.29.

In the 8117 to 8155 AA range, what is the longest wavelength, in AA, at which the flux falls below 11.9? 8148.5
